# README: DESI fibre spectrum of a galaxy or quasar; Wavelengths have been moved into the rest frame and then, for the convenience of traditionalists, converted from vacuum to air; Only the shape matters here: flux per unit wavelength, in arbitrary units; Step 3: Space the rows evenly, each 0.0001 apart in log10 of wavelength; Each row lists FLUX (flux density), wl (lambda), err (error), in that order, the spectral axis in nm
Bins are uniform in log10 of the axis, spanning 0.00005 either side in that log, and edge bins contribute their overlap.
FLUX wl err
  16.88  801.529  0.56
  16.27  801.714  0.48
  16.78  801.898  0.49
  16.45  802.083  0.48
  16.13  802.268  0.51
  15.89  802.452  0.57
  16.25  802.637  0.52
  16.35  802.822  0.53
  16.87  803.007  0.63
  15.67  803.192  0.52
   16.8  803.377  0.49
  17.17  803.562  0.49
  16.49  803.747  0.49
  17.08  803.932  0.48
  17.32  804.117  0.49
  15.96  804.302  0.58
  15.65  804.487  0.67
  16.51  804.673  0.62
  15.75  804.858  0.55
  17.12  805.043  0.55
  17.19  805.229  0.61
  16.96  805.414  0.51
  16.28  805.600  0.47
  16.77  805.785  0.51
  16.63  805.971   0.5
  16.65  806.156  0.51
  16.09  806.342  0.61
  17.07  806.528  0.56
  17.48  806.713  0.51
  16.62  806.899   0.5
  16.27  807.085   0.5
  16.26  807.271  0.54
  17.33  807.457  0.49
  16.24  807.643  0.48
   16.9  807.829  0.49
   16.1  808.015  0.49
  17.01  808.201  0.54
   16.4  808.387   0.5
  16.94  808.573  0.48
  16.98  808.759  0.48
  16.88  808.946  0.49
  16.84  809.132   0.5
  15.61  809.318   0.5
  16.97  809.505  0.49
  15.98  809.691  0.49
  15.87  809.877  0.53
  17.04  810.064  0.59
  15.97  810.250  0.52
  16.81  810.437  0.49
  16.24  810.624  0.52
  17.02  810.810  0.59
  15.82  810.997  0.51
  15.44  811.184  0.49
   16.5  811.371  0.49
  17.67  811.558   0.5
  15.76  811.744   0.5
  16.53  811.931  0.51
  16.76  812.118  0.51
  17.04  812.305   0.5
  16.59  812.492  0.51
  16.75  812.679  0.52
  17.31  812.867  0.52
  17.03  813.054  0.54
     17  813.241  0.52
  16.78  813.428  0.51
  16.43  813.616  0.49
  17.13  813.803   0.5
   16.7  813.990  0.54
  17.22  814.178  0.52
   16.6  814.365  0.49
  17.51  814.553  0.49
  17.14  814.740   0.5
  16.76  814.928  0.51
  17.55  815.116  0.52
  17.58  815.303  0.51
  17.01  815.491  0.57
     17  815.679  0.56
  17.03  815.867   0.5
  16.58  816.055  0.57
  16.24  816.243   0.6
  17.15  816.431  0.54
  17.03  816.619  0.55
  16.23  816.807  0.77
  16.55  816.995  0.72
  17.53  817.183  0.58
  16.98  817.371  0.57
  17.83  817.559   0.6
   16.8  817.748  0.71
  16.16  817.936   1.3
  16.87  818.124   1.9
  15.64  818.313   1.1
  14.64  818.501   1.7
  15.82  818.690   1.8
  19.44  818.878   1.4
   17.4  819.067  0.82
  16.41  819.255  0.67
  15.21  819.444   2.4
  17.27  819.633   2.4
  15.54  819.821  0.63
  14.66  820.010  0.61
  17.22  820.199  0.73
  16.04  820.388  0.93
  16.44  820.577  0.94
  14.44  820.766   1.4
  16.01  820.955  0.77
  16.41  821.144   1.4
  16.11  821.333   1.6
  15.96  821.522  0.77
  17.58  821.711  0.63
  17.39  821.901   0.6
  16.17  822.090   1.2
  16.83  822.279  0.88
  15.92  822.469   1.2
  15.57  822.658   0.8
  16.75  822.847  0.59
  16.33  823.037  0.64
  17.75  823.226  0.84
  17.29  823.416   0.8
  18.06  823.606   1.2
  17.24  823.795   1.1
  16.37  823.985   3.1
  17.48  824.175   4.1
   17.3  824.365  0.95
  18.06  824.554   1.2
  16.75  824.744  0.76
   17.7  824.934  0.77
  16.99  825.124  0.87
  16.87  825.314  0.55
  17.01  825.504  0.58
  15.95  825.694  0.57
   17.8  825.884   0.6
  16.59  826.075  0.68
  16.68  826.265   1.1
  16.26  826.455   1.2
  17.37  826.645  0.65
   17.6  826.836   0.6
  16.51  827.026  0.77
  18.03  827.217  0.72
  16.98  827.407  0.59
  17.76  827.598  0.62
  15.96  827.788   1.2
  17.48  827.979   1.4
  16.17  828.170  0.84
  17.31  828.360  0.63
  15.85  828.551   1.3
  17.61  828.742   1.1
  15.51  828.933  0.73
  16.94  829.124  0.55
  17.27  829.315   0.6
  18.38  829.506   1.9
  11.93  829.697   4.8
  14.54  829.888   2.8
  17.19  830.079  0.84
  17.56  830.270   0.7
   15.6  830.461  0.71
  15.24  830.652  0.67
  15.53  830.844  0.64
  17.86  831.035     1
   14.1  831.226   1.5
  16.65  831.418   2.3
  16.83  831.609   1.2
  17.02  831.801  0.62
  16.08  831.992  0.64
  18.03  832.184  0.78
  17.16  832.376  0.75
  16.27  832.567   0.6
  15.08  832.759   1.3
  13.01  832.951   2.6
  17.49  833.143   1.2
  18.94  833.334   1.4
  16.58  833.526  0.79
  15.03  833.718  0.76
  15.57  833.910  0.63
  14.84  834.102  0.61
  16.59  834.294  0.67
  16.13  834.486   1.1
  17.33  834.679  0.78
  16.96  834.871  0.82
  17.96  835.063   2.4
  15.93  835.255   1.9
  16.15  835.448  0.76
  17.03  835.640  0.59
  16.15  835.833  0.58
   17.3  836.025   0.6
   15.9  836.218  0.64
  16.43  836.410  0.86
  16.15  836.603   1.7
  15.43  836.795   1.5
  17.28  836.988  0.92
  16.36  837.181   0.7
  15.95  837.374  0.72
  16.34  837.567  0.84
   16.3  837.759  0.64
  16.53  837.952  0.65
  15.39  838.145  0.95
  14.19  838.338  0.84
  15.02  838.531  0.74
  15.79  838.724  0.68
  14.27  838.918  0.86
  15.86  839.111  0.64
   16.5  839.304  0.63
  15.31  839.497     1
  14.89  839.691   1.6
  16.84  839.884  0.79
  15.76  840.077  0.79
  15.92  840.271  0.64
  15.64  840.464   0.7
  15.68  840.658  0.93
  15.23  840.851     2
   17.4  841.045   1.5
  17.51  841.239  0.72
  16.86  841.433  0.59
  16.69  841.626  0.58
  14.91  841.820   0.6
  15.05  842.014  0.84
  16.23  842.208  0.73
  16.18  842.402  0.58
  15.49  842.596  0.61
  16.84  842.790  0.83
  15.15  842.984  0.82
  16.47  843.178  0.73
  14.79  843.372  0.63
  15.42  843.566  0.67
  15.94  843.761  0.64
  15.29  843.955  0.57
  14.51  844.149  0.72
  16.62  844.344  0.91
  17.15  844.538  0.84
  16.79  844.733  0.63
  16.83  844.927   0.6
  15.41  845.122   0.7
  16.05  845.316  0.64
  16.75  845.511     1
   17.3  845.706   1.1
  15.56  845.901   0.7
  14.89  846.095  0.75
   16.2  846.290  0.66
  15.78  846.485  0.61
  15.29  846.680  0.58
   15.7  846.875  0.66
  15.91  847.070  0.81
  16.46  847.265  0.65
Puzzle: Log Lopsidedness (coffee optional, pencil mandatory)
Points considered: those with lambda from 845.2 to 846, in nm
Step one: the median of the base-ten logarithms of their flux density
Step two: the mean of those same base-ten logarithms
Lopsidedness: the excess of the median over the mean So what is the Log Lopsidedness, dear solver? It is 0.000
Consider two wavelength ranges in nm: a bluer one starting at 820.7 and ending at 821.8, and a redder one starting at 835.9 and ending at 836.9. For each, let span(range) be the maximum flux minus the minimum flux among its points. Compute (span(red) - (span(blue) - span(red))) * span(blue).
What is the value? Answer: 2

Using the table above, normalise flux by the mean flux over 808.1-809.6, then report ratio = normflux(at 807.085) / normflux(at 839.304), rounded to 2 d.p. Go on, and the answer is 0.99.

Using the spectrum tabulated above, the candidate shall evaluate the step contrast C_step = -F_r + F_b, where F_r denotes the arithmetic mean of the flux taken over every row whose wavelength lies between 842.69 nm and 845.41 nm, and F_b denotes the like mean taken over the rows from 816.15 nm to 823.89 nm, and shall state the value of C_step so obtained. 0.61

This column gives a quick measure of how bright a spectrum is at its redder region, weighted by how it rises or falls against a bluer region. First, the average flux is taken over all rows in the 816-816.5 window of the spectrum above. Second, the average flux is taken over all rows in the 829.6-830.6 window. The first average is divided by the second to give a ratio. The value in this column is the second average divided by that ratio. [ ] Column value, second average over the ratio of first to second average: 14.2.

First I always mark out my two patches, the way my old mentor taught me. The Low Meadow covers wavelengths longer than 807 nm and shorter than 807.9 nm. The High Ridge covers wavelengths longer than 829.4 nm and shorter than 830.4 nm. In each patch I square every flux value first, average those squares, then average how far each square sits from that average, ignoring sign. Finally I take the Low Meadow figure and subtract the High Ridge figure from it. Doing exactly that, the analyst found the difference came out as -52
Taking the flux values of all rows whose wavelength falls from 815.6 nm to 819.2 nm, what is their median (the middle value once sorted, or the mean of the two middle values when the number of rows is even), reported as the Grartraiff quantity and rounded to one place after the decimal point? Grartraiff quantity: 16.9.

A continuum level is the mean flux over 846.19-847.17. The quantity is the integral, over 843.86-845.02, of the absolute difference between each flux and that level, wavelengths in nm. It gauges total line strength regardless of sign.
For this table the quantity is 1.2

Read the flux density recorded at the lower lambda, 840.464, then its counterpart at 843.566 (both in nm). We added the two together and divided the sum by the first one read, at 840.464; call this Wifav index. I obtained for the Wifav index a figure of 1.99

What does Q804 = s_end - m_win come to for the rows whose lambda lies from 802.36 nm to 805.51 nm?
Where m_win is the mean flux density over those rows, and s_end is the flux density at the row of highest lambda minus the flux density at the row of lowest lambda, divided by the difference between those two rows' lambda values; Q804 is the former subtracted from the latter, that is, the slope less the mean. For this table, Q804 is -16.2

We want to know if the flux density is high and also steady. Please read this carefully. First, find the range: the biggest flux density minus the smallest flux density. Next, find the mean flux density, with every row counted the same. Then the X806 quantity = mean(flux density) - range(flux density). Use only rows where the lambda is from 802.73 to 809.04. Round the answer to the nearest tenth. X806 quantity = 14.8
